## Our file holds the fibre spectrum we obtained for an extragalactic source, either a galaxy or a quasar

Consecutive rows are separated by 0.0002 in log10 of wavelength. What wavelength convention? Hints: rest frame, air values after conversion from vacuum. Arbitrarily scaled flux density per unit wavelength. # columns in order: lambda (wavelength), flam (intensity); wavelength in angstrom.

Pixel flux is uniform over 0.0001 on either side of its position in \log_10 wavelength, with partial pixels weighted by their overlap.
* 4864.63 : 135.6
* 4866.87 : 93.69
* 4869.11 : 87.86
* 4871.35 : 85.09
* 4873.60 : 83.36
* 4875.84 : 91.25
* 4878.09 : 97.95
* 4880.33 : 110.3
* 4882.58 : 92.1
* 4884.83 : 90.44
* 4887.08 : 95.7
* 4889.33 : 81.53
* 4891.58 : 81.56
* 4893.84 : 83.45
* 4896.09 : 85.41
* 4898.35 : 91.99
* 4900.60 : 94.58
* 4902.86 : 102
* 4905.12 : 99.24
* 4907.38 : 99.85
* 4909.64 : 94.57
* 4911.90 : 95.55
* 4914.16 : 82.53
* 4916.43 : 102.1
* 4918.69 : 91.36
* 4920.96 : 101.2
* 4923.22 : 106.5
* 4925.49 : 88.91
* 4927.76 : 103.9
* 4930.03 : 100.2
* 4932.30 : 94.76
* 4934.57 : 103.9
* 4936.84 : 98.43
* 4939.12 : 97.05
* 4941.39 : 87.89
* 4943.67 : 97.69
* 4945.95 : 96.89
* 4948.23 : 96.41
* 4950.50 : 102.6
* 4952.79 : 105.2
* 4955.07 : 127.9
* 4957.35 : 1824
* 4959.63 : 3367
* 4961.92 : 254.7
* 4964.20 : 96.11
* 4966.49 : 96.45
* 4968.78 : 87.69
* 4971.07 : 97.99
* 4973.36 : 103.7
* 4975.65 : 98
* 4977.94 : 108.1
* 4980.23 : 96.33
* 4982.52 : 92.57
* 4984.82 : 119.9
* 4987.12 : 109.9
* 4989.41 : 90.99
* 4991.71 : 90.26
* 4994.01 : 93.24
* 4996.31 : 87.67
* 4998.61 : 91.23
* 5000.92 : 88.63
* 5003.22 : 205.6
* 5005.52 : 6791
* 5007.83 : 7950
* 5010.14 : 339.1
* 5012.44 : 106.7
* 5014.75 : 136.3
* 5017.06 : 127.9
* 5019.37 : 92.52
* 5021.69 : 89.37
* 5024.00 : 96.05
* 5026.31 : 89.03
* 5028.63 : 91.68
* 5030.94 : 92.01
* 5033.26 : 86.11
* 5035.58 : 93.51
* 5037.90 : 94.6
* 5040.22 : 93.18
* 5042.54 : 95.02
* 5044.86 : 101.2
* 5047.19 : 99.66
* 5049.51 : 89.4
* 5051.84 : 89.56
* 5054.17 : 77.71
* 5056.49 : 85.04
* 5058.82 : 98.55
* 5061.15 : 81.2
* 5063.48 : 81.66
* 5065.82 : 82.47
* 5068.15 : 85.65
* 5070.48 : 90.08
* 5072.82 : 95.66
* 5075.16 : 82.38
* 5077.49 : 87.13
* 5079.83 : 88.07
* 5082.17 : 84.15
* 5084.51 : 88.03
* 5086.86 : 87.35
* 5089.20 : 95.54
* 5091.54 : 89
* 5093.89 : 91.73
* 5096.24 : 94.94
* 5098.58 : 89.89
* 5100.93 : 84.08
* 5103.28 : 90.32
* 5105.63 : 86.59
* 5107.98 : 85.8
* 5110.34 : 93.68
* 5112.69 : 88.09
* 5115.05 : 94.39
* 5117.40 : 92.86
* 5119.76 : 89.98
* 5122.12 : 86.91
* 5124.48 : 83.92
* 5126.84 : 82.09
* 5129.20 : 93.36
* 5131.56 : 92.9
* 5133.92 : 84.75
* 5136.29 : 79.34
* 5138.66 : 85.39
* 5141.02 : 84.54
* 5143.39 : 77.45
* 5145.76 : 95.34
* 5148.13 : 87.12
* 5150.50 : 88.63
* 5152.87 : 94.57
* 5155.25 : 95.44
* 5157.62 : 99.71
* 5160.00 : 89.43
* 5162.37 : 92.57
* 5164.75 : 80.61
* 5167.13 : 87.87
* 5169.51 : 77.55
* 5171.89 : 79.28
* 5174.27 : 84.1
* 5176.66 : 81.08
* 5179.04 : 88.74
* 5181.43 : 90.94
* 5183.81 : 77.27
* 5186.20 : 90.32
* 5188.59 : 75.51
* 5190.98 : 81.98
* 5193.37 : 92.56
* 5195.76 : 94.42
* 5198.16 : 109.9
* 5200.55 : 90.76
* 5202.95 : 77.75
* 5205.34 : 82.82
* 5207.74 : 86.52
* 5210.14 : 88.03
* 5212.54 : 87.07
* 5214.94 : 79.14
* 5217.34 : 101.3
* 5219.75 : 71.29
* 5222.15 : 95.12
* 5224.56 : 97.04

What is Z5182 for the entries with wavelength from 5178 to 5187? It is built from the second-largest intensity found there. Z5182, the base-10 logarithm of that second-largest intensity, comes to 1.956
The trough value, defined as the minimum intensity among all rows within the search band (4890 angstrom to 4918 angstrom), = 81.56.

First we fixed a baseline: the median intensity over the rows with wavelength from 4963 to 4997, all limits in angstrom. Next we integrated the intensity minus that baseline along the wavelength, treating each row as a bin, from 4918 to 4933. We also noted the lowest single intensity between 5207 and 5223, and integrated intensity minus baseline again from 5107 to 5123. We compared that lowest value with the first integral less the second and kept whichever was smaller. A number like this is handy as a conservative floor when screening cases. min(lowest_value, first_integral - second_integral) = 71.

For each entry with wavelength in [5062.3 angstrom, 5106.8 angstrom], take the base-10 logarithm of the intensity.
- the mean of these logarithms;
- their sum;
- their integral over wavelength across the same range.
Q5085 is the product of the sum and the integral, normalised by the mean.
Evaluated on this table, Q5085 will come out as 1644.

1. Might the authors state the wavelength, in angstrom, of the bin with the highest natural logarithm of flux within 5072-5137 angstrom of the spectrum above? 5072.82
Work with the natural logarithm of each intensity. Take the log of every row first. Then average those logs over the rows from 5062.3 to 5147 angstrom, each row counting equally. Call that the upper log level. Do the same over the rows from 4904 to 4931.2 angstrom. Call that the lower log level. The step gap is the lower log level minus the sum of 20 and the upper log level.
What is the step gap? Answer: -19.9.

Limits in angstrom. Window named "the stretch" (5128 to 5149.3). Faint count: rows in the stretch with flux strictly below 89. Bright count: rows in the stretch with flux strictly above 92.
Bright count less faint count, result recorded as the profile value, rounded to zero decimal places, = -3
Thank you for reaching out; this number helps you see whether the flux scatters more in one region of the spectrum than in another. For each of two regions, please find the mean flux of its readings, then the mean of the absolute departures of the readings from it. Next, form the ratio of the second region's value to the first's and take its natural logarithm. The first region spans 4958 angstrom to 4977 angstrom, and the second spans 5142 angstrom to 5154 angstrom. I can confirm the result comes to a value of -4.9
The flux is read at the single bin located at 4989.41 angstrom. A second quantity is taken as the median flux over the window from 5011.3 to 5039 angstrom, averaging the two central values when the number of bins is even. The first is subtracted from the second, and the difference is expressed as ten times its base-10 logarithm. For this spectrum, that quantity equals 3.1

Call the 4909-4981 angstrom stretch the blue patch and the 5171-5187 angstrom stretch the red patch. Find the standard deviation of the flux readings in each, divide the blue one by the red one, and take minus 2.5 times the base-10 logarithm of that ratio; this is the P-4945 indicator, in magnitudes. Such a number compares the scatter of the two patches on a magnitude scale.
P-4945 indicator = -5.2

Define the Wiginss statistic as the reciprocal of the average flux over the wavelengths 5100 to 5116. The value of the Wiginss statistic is 0.0112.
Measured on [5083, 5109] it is 0.0112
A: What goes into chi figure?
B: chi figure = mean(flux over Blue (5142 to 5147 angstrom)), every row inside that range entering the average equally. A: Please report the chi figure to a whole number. 86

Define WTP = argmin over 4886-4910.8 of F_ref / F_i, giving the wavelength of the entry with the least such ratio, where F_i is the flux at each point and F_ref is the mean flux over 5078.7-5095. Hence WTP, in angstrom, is 4902.86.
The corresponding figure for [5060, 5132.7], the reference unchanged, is 5072.82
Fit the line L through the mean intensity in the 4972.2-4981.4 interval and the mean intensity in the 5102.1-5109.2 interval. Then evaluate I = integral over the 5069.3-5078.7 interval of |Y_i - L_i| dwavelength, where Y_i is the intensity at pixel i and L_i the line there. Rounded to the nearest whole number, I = 42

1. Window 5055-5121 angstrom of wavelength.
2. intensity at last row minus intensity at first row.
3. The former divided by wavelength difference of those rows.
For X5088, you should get 0.08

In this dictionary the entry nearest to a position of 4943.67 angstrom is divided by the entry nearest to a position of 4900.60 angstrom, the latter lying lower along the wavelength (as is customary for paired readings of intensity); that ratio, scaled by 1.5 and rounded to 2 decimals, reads 1.55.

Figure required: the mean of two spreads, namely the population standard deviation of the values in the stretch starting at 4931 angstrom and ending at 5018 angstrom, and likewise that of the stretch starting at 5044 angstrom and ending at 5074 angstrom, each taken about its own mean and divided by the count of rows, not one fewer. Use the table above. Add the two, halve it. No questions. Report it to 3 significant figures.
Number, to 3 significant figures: 853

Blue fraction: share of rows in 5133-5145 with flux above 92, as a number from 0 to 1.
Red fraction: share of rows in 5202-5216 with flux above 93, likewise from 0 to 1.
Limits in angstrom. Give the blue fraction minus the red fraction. 0.0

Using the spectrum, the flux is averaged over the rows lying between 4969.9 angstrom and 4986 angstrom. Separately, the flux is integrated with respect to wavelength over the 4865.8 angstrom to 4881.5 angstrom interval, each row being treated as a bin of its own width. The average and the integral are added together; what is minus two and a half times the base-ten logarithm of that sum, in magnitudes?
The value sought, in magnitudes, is -7.98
